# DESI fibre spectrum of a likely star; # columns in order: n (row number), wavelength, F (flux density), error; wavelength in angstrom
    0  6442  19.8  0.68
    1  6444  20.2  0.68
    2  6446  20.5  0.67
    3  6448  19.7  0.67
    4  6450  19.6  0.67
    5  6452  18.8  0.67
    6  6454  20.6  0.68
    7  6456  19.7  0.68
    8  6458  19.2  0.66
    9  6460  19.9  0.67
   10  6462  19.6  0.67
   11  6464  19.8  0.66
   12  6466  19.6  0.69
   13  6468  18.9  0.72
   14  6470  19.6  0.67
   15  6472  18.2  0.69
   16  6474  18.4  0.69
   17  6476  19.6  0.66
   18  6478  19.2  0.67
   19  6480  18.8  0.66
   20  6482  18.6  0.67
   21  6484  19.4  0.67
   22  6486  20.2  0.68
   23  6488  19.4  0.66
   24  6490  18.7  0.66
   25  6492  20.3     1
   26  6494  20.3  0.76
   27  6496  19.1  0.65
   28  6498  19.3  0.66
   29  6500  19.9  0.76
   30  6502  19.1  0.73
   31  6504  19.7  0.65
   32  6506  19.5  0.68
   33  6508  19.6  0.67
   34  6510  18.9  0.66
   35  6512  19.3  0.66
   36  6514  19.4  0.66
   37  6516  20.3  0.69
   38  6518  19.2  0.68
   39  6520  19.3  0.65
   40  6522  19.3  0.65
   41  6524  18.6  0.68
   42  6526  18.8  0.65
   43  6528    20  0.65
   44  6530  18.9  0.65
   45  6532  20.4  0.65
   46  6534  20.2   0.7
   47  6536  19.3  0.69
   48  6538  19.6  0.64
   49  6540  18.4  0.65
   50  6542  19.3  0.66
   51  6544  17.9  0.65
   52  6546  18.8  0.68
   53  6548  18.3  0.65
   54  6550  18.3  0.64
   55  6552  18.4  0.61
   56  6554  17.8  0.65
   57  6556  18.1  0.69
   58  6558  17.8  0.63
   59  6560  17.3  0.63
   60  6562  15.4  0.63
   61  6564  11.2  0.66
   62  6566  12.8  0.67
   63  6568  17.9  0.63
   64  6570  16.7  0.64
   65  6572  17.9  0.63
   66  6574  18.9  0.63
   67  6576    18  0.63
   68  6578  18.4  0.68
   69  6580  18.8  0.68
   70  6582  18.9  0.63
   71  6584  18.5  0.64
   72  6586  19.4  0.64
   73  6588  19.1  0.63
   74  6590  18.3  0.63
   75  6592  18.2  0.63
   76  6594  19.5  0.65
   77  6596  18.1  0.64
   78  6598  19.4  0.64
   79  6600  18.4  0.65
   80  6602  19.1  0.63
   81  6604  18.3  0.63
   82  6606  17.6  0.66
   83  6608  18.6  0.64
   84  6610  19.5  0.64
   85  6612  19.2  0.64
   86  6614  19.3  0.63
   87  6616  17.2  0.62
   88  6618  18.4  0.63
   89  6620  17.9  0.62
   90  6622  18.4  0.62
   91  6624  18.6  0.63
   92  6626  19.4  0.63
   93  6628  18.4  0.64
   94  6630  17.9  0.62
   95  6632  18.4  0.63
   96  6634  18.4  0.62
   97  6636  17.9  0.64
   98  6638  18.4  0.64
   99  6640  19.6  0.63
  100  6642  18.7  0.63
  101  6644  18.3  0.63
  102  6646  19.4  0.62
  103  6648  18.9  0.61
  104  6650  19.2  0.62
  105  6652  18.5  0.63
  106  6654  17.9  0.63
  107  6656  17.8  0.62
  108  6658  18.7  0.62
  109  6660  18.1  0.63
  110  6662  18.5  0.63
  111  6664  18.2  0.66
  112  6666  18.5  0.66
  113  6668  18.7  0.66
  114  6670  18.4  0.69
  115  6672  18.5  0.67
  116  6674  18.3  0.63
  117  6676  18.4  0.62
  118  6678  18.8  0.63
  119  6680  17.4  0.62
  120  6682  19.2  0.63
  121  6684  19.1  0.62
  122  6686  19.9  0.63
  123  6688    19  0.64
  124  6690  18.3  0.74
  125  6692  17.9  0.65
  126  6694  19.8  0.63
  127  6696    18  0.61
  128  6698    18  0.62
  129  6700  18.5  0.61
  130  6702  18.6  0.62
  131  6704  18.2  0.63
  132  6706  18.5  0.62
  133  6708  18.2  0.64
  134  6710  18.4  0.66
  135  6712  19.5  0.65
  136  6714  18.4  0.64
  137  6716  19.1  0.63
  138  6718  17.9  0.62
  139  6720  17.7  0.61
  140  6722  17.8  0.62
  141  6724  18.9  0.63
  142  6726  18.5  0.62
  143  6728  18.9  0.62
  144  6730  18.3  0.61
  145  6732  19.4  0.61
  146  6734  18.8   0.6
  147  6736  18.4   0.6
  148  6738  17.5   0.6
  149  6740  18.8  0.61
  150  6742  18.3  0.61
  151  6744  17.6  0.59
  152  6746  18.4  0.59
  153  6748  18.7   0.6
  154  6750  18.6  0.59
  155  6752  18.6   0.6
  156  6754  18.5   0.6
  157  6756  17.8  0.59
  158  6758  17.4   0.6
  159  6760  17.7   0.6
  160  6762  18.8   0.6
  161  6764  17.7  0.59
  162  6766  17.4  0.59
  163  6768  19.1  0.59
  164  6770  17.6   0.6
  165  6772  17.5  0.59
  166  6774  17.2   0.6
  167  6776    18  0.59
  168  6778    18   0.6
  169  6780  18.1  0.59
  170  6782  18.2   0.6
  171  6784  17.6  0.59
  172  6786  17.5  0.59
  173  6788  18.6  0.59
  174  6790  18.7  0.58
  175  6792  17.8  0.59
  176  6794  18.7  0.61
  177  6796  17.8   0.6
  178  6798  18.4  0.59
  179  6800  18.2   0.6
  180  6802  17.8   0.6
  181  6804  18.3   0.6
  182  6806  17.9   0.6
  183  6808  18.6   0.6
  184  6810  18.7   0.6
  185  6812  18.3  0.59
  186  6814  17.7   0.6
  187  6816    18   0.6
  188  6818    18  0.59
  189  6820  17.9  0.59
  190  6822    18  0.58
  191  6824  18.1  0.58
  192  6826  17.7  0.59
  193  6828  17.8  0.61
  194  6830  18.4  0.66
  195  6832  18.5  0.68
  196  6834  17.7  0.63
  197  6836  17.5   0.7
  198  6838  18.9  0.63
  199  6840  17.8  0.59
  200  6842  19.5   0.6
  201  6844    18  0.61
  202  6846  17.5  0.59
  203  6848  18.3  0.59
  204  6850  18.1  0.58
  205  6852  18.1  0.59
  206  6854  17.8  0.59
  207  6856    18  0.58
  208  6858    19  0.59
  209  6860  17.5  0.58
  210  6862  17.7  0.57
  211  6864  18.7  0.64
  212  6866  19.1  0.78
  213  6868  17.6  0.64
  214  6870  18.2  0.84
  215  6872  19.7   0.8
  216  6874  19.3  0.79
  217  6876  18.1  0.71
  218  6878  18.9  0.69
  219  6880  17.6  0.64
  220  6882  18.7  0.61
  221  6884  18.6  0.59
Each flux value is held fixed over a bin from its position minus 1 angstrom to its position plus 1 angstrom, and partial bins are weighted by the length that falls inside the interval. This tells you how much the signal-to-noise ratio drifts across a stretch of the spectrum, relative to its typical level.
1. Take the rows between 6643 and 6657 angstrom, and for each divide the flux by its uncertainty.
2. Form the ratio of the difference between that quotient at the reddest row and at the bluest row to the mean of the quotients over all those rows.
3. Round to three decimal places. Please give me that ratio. -0.011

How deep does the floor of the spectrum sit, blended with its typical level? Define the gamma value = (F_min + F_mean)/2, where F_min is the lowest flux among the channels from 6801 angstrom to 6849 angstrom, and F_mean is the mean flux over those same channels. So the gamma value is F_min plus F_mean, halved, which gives 17.8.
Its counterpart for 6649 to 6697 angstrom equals 18.0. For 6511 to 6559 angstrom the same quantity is 18.4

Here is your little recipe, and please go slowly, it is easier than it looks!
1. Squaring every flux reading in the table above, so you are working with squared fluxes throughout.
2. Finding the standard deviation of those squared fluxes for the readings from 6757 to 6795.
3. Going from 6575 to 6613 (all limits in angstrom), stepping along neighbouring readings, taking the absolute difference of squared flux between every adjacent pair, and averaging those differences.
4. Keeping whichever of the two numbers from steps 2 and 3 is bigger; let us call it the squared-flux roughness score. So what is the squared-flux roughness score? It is 26.6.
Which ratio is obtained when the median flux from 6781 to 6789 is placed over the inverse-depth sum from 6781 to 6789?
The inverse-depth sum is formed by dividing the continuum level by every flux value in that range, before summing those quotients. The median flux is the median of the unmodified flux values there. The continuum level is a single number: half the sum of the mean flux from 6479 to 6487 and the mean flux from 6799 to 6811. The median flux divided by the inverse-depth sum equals 4.29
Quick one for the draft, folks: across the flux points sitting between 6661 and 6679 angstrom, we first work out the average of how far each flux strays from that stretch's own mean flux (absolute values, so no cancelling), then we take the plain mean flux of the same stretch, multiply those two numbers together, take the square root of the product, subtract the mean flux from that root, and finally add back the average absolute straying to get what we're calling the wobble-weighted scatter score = -16.8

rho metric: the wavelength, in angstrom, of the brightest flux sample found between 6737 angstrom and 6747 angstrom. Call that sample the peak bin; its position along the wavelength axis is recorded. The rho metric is 6740 angstrom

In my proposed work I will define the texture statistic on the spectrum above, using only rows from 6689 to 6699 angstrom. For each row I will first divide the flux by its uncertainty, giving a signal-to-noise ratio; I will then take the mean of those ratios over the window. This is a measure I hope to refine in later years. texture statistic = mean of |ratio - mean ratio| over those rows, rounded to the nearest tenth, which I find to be 1.9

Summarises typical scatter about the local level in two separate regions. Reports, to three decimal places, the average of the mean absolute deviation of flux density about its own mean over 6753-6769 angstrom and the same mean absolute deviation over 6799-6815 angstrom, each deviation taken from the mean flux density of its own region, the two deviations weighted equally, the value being 0.427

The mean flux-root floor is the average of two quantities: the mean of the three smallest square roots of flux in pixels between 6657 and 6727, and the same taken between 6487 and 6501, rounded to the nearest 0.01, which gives 4.28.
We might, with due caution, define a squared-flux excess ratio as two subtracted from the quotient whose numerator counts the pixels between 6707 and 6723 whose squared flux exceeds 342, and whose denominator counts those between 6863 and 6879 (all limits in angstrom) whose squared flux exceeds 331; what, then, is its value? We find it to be -1.7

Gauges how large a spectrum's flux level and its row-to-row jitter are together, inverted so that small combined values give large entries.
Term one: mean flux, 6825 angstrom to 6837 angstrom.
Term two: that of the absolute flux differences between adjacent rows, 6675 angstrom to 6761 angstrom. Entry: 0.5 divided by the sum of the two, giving 0.0269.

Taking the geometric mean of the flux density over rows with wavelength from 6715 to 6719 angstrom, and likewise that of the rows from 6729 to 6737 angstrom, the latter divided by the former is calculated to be 1.012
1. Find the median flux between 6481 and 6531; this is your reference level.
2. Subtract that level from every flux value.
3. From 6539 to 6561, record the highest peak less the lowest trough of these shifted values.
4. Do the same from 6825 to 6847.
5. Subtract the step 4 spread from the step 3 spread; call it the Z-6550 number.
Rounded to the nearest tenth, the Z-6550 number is 0.0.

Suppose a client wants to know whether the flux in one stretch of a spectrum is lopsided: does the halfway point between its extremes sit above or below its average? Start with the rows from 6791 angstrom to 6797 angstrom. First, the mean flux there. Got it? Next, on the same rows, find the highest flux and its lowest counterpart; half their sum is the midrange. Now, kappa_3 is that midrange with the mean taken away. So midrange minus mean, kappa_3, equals 0.15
